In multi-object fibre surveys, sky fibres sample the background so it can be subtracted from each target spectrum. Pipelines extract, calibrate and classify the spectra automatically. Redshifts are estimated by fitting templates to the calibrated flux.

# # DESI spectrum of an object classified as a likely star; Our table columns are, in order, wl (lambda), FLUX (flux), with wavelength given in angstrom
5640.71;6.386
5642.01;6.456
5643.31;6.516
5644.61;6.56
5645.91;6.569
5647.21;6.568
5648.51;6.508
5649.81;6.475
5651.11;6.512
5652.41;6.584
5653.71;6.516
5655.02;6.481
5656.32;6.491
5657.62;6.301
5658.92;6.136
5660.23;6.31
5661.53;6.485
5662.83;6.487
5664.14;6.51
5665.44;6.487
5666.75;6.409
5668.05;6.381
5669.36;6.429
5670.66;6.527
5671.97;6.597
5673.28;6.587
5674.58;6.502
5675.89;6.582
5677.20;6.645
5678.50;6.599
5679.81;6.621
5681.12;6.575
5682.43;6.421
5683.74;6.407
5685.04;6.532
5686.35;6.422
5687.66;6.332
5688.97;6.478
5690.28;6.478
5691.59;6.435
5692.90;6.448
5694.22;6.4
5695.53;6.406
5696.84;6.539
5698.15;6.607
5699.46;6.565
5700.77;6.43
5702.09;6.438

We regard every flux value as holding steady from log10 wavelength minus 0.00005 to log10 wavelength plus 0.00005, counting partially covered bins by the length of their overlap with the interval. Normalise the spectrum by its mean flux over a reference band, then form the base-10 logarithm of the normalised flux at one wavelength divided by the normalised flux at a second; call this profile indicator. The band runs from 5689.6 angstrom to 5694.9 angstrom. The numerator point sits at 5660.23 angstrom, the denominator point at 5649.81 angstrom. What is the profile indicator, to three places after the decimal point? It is -0.011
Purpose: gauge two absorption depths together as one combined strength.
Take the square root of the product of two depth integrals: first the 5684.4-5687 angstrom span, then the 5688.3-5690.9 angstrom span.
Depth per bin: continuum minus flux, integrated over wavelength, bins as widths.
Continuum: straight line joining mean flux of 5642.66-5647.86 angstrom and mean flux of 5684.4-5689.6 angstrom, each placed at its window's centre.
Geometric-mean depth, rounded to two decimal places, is 0.10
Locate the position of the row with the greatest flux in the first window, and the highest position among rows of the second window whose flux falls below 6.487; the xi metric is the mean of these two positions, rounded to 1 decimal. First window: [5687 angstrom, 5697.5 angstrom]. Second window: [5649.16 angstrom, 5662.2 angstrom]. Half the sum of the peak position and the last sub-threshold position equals 5679.2 angstrom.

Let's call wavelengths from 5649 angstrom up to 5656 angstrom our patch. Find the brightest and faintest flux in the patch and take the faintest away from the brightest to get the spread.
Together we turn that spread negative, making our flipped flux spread -0.109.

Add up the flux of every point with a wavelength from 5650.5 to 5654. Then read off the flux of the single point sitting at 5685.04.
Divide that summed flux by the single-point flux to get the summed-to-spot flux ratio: 3.00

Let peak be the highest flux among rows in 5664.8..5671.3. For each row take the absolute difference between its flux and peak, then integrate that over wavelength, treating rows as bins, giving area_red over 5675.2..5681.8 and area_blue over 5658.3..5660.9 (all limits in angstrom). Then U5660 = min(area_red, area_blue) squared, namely 0.26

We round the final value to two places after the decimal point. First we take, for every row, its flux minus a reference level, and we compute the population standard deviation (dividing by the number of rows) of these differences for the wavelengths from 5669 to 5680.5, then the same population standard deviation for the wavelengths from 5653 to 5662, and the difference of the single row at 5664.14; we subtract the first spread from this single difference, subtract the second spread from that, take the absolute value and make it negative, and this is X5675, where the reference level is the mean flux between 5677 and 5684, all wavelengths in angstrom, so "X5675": -0.23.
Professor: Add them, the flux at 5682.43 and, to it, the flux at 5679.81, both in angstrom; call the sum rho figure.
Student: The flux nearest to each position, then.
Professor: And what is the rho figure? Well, 13.0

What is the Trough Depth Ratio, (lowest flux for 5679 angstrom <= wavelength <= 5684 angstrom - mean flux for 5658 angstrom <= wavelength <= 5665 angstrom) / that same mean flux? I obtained 0.003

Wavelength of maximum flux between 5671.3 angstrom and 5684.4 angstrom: 5677.20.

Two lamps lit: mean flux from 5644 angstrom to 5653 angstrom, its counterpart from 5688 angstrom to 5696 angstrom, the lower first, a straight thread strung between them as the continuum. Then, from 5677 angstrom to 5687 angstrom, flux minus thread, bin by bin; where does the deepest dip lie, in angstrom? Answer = 5683.74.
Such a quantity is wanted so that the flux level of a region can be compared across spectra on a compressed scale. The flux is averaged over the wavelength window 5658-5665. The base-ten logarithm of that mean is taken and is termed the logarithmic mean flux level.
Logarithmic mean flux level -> 0.805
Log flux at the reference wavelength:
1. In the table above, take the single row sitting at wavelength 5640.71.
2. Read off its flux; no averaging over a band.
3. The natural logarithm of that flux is 1.85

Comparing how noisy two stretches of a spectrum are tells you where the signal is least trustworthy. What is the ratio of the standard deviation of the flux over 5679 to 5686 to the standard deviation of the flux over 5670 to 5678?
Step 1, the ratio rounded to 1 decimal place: 1.8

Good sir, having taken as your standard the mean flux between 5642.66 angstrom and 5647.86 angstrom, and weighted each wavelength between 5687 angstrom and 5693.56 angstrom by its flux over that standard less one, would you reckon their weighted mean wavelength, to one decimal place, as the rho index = 5689.9 angstrom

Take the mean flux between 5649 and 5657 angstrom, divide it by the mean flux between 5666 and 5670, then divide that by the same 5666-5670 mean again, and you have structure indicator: 0.159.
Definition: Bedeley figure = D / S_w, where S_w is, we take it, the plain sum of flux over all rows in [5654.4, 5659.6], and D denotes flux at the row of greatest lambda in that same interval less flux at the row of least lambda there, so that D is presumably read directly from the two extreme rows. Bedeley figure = -0.014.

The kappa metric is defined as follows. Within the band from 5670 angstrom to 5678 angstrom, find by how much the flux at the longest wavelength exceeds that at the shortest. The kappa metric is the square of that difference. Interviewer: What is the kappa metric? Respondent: 0.014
